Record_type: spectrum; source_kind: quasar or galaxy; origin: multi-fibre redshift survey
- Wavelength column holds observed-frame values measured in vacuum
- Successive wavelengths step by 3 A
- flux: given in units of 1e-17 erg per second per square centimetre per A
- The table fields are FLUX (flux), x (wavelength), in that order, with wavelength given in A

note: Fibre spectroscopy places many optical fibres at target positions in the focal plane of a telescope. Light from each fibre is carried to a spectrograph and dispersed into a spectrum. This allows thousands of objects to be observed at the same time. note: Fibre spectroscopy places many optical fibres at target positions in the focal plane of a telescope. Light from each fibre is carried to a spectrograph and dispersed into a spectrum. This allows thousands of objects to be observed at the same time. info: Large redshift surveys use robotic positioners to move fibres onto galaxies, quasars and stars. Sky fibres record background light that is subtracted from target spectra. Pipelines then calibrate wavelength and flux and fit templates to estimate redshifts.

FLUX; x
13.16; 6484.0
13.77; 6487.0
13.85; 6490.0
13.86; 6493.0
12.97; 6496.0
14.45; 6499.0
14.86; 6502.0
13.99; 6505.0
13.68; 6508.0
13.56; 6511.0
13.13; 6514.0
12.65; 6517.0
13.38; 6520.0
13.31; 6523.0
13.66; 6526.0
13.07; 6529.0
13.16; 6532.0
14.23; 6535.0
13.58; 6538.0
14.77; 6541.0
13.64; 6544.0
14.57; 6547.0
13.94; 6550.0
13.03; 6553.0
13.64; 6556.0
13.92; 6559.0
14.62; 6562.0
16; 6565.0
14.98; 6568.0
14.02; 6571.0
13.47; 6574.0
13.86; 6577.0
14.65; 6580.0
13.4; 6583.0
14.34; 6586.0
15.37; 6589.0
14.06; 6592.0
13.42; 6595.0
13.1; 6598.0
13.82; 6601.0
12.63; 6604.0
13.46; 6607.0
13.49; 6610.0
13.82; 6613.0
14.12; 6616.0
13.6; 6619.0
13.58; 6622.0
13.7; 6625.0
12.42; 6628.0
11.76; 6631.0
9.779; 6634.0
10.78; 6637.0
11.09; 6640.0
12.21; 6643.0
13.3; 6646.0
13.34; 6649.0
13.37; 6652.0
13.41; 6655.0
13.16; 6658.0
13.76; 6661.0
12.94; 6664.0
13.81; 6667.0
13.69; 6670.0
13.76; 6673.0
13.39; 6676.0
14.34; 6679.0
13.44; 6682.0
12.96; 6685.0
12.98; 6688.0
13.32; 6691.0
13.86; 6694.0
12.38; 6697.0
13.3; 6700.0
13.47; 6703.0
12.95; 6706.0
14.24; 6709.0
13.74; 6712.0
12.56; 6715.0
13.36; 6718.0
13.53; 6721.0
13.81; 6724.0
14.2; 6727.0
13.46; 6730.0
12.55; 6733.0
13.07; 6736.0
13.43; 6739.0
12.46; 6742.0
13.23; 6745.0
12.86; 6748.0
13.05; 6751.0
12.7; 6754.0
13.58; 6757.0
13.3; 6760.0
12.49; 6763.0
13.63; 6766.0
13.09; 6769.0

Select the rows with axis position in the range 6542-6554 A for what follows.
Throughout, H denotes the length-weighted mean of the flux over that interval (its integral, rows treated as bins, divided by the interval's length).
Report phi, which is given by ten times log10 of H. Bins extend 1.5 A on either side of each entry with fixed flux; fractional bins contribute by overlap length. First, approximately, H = 13.9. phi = 11.4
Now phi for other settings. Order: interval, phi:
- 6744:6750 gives 11.1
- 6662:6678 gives 11.3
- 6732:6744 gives 11.1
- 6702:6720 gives 11.3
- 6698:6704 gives 11.2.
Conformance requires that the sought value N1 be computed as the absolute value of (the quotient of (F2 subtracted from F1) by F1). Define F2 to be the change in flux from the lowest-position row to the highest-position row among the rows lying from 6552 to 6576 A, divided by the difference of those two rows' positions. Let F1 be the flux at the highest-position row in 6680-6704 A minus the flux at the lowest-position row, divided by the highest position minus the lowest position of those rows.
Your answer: 13.7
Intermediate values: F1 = 0.00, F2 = 0.02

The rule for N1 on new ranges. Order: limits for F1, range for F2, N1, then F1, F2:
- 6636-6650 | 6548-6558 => 1.2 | 0.21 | -0.05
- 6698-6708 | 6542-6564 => 1.9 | -0.06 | 0.05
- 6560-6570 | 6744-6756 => 2.0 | 0.06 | -0.06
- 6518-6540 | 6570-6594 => 0.8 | 0.01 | 0.00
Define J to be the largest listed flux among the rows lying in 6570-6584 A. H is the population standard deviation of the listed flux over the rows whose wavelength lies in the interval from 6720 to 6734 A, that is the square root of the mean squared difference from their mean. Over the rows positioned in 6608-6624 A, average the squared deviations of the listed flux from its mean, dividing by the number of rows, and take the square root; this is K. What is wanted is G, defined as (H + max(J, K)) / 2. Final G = 7.60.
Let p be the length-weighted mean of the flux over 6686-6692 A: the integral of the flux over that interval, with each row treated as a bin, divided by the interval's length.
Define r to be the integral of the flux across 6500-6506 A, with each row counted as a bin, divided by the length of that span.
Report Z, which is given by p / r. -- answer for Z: 0.91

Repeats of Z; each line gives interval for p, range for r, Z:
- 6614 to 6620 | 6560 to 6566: 0.92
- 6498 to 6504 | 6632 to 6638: 1.41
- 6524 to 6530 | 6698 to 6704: 1.01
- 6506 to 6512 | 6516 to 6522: 1.04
